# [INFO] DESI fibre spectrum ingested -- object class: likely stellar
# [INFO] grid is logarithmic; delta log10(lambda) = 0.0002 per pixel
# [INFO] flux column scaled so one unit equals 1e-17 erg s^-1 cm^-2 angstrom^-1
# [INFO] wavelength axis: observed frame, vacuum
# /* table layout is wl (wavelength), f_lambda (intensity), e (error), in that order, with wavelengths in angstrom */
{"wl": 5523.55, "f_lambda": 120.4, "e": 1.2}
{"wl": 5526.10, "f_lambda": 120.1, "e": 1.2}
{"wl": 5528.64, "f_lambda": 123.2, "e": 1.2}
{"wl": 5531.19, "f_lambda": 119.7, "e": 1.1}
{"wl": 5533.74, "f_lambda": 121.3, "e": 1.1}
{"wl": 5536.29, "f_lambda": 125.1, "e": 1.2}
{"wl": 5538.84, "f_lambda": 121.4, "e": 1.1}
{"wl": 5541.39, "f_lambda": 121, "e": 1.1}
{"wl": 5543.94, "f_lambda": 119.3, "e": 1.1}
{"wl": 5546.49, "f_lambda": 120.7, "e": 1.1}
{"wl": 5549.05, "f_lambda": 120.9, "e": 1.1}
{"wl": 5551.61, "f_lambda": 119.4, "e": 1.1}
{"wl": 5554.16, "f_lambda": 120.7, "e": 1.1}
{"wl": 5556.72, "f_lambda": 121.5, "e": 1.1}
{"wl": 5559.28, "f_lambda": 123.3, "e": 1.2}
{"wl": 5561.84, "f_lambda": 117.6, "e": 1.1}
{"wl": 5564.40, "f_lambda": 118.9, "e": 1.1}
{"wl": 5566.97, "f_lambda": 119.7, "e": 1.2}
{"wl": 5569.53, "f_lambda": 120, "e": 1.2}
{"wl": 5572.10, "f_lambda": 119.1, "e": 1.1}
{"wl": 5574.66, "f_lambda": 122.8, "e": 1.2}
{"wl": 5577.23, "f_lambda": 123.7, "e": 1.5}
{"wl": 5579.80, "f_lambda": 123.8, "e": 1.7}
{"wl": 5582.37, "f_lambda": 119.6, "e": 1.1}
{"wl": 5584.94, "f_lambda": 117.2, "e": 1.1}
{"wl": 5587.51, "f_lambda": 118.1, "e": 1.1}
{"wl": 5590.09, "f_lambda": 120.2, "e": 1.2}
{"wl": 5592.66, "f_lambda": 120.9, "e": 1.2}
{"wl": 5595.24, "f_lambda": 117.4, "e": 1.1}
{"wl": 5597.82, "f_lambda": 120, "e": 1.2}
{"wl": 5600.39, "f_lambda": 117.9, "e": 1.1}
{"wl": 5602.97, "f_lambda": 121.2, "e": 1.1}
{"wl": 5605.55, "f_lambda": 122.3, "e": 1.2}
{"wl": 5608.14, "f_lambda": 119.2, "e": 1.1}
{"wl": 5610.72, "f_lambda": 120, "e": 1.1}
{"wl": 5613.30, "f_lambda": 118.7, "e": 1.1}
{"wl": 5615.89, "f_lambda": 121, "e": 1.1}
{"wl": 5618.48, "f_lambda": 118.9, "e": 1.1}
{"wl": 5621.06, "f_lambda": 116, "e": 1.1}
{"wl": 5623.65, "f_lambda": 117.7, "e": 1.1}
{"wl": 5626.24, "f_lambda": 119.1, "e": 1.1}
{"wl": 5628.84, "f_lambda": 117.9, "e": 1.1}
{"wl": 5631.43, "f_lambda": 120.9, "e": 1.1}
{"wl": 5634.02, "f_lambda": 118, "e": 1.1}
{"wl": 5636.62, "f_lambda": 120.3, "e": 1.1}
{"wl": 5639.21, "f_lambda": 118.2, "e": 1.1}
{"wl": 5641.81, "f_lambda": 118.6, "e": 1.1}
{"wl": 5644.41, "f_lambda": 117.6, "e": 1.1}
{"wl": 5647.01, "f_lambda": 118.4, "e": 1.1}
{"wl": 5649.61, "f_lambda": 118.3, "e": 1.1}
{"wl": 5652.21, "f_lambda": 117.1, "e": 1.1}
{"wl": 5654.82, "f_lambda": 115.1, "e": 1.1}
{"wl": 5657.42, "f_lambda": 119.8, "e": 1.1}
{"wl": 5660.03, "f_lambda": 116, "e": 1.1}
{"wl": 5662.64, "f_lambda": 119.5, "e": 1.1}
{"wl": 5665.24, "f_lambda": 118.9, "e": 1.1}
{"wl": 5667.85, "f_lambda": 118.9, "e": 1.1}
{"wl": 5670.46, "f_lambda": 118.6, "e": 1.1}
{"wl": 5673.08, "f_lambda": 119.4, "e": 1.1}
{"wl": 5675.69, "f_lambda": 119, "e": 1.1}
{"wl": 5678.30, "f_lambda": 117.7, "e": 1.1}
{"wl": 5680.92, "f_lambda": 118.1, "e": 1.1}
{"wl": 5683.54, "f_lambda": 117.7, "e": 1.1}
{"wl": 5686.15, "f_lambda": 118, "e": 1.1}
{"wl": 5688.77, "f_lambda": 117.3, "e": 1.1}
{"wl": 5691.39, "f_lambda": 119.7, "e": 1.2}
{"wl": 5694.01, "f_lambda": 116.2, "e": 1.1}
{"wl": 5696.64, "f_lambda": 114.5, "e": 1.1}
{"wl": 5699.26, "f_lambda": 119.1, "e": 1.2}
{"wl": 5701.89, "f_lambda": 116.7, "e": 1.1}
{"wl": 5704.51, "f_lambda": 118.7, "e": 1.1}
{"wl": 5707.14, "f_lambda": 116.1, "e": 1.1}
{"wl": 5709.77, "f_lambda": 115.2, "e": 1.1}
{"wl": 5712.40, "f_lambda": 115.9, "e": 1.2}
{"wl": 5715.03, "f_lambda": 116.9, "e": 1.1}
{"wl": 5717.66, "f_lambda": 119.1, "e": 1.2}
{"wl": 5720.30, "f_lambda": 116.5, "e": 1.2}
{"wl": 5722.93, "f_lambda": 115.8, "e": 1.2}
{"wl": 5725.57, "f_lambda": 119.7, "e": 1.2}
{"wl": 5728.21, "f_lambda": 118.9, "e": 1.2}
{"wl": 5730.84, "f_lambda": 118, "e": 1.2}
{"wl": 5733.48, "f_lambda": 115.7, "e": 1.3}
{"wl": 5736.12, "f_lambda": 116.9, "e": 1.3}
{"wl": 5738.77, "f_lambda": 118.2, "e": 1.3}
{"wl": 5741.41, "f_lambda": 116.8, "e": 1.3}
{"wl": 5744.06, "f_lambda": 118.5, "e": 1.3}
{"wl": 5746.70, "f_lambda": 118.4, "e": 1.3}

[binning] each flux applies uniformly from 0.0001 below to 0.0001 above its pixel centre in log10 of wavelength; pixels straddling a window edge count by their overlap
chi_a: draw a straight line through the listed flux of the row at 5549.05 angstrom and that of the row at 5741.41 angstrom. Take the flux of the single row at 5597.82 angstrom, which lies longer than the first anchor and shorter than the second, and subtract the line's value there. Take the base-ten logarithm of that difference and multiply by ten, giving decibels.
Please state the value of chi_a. -8.6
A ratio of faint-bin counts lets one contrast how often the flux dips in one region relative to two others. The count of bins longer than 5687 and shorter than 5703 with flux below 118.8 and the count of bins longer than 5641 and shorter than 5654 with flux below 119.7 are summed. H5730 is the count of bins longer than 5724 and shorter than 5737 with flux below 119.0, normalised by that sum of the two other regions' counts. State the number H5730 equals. 0.44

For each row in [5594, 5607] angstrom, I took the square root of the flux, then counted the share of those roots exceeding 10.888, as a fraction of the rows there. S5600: 0.60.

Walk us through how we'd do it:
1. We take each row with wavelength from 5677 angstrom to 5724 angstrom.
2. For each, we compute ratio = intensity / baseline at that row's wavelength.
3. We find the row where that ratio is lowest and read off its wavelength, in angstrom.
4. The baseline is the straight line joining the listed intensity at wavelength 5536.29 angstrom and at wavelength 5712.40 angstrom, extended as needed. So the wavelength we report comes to 5696.64 angstrom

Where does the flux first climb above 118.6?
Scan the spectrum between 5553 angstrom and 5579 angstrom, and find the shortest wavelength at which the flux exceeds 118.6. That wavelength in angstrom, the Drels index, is 5554.16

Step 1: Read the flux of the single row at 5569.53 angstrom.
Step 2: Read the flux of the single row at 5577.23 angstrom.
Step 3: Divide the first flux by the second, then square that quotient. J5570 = 0.94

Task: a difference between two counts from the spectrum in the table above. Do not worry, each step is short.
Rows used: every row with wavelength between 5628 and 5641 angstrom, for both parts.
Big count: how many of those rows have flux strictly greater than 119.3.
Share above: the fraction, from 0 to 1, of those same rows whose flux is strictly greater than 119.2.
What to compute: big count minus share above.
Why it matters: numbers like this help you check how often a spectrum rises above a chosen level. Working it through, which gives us 1.6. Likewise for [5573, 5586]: 3.2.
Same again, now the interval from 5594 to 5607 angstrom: 2.4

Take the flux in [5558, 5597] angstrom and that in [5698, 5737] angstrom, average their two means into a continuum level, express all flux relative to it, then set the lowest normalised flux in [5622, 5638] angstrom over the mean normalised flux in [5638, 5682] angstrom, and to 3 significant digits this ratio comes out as 0.996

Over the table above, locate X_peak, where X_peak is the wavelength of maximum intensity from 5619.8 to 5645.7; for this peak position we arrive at 5631.43 angstrom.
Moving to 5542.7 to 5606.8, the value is 5579.80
